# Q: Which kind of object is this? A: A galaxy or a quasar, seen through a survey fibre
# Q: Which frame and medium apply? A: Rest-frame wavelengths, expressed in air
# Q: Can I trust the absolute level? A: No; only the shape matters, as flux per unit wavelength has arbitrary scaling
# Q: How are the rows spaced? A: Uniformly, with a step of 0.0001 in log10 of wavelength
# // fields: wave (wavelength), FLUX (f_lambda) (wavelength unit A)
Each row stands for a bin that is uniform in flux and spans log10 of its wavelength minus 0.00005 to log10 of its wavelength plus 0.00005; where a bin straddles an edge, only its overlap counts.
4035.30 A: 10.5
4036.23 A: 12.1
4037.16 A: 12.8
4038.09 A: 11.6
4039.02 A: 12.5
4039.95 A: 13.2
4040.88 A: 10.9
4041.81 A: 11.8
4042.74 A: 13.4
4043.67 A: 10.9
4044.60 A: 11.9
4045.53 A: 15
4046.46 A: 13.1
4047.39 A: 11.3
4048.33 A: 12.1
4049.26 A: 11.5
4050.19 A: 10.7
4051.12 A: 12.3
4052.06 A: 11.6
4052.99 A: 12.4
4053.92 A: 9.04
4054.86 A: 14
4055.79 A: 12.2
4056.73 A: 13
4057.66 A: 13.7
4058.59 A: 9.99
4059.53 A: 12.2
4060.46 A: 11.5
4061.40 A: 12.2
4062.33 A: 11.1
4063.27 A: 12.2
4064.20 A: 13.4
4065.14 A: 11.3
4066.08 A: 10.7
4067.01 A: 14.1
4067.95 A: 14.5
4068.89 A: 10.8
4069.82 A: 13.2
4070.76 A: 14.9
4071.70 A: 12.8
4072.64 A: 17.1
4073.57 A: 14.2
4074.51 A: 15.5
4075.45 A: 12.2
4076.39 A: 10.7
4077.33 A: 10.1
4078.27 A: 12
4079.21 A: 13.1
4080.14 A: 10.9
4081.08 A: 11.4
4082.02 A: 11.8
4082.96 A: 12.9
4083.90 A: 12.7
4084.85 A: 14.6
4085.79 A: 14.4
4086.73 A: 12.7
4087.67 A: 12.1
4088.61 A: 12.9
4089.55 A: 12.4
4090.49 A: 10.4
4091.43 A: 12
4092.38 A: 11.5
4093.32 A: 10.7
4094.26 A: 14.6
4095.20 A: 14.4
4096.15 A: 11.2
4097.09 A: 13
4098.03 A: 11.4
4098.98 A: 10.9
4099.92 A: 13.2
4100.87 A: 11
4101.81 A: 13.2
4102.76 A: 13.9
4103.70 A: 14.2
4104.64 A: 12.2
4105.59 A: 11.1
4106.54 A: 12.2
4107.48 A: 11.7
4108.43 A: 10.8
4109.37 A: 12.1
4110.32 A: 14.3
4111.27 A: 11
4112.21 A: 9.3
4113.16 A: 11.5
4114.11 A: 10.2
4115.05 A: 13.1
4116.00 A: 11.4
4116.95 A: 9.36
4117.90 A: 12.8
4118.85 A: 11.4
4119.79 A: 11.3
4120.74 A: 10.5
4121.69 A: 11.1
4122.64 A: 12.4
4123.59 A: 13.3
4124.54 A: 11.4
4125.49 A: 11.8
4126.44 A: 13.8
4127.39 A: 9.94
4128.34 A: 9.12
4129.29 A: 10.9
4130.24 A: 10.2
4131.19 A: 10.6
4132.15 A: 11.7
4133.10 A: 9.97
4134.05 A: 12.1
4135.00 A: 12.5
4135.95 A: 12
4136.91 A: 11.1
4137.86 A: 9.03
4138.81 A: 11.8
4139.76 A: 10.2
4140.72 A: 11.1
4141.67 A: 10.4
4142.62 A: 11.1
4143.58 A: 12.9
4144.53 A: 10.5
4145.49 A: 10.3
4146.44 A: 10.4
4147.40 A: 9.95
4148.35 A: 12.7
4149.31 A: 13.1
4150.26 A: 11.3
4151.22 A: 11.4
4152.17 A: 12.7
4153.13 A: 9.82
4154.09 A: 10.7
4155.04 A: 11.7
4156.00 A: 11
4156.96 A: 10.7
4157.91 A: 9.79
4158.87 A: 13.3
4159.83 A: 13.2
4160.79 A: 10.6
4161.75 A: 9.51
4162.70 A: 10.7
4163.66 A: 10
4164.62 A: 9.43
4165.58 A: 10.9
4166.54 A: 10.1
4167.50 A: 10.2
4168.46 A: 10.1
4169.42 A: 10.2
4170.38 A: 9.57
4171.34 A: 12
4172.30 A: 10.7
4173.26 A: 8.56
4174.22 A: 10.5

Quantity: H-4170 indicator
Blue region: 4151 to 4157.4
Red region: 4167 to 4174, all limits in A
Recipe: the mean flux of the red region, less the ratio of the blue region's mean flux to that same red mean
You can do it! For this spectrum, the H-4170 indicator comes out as 9.1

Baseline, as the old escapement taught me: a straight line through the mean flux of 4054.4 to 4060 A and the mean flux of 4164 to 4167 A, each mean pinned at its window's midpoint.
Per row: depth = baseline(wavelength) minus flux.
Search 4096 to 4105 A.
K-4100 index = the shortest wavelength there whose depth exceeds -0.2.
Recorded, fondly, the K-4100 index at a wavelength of 4096.15 A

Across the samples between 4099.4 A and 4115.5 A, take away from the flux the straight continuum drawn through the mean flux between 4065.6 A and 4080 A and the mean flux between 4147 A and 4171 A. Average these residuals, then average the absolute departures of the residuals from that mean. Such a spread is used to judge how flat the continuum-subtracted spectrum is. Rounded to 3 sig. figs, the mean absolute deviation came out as 1.12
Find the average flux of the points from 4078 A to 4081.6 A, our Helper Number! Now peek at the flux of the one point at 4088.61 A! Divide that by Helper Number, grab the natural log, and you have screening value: 0.08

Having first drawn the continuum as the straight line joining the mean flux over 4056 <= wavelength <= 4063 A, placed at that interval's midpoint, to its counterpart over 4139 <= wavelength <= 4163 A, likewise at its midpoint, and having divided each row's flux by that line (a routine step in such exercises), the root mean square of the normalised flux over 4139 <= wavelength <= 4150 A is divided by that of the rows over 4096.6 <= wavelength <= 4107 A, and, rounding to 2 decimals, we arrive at 0.93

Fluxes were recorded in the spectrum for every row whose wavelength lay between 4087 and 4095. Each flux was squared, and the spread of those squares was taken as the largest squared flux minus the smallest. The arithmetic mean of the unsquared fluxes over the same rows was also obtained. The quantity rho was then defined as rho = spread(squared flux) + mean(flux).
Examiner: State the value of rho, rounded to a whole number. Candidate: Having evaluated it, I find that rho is 117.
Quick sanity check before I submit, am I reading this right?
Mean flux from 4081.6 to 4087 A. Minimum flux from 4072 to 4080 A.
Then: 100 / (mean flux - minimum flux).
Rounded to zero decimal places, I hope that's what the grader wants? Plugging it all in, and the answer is 32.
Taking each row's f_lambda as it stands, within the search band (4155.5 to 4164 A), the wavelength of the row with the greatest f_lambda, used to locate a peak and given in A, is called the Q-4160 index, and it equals 4158.87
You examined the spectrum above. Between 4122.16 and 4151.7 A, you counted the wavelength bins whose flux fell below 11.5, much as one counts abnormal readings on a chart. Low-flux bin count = 19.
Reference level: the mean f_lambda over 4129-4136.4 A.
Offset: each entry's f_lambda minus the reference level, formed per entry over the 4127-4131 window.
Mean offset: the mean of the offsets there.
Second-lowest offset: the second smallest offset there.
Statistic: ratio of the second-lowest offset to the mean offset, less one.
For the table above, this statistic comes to 0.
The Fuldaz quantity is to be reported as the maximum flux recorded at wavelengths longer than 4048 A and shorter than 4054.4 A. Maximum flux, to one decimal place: 12.4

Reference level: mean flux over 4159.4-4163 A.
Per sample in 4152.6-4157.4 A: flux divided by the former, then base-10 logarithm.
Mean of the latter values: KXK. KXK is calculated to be -0.009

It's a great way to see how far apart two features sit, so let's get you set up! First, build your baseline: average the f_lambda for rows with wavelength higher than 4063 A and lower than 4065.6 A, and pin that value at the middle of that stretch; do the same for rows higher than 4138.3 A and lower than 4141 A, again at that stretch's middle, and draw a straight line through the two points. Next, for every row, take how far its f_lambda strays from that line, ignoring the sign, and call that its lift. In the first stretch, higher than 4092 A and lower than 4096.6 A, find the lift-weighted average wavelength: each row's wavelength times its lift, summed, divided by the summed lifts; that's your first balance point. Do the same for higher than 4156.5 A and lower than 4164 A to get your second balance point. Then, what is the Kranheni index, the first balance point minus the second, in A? -65.4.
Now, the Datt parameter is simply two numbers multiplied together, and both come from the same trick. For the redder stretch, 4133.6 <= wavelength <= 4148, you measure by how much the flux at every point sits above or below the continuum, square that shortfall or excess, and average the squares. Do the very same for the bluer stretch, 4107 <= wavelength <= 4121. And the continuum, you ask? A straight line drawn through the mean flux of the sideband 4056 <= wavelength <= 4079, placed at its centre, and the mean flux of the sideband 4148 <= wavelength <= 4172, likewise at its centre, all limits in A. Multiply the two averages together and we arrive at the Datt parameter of 2.0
